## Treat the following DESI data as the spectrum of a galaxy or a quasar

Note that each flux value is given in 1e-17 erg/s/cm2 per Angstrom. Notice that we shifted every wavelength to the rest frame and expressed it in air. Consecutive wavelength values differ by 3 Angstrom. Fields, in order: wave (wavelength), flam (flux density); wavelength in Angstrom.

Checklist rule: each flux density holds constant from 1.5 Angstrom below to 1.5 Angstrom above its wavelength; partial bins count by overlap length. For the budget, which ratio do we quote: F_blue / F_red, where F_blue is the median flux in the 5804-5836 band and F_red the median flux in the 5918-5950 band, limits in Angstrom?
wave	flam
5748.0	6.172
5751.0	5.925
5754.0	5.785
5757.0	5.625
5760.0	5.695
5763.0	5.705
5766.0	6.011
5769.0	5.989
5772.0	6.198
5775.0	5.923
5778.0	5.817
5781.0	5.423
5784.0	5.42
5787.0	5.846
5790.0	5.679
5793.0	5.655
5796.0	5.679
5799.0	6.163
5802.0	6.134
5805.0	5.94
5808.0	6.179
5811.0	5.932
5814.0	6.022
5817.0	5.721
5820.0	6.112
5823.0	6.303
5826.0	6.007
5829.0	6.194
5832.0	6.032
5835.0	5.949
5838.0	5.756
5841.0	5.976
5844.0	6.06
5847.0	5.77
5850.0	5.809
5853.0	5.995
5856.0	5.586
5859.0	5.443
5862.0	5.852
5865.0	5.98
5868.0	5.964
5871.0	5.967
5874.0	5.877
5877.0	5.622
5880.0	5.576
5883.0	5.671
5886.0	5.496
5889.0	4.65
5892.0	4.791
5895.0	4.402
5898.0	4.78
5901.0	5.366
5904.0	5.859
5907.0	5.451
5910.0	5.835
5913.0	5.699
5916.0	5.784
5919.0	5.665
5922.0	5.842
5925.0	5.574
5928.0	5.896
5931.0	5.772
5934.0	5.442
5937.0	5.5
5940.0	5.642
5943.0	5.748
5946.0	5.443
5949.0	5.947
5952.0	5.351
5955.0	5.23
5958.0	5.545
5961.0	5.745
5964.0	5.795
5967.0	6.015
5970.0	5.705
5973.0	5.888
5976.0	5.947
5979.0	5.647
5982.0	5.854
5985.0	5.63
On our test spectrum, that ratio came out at 1.06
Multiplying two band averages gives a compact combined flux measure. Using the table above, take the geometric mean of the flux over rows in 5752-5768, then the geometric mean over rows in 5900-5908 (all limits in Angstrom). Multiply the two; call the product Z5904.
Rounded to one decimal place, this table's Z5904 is 32.0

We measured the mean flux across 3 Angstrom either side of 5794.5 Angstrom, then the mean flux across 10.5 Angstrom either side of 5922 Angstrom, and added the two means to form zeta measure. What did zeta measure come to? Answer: 11.4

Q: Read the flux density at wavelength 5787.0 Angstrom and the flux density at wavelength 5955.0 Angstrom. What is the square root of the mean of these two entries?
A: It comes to 2.35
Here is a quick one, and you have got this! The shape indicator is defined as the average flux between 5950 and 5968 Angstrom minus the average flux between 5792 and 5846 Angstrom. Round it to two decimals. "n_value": -0.38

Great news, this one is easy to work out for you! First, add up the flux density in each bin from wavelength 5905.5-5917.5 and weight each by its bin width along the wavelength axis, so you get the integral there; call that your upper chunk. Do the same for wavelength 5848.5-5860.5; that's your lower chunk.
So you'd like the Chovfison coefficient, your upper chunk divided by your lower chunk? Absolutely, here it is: 1.00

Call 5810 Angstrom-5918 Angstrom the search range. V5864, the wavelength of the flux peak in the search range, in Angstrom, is 5823.0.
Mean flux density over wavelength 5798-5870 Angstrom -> 5.95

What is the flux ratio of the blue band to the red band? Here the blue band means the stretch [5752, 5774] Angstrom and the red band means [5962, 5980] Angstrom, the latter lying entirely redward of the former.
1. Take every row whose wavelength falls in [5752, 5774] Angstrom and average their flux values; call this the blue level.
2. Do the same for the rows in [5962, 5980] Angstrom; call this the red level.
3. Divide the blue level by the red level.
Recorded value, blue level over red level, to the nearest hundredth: 1.00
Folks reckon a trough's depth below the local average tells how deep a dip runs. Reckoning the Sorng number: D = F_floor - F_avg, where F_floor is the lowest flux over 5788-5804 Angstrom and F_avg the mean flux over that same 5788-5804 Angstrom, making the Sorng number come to -0.21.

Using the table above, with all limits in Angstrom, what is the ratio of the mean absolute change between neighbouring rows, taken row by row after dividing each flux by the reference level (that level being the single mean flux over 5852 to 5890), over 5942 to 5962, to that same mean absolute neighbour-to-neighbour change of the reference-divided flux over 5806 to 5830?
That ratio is 1.40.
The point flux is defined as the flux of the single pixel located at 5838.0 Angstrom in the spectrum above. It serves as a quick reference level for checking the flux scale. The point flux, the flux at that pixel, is 5.756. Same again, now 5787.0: 5.846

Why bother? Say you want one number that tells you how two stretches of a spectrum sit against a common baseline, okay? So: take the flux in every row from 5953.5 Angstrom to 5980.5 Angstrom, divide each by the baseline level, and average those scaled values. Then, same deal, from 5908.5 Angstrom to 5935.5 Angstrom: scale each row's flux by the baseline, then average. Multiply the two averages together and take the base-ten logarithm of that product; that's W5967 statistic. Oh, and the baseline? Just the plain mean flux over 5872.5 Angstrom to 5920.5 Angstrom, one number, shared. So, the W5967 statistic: 0.05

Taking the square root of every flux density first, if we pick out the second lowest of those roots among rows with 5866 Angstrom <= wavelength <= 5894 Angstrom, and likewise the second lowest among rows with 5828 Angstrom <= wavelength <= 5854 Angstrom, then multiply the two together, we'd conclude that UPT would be 5.3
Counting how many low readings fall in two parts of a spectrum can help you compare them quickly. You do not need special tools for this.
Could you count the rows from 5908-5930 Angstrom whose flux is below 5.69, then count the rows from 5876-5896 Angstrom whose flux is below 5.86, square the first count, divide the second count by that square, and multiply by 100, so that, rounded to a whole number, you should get 175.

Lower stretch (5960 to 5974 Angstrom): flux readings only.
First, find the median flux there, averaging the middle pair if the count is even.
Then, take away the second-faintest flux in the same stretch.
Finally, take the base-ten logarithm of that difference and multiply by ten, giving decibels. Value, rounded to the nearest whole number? -13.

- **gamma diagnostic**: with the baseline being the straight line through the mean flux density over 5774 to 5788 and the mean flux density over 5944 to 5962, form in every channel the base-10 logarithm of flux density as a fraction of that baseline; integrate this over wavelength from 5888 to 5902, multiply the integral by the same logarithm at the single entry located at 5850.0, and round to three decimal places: -0.014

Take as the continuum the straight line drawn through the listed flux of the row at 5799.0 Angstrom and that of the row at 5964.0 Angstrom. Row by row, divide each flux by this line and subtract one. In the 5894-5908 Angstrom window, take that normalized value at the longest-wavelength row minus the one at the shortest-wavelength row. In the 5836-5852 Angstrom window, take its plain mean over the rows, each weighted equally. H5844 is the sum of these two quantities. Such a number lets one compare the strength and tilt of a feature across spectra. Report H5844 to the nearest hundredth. 0.15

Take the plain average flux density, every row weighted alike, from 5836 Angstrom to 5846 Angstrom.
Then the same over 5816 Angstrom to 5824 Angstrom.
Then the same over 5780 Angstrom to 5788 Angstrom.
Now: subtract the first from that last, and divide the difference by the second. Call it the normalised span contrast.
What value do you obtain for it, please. -0.061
